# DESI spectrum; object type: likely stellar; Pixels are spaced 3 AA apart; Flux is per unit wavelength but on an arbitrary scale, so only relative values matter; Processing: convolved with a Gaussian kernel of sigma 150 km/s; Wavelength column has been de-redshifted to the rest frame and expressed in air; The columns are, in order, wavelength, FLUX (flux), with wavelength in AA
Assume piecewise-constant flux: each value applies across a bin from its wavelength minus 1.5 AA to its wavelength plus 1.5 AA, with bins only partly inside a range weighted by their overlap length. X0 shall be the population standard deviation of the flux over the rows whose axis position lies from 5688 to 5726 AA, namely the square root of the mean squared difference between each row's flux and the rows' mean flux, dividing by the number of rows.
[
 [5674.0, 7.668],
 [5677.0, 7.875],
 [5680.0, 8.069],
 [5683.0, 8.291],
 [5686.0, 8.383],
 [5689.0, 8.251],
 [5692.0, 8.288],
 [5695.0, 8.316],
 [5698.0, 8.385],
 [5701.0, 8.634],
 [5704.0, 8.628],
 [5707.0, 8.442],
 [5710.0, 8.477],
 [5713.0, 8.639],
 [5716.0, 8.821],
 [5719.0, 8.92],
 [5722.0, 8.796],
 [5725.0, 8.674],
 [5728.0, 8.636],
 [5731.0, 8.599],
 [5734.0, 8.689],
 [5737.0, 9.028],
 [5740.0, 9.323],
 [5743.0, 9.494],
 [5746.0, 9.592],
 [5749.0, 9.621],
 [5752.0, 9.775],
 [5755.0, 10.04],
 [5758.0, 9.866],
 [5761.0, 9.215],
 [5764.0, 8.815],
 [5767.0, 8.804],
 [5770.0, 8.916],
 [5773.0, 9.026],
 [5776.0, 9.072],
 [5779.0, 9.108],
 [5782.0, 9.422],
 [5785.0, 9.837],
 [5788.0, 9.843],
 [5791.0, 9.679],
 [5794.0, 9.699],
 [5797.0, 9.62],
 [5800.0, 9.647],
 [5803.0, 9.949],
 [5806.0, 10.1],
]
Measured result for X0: 0.21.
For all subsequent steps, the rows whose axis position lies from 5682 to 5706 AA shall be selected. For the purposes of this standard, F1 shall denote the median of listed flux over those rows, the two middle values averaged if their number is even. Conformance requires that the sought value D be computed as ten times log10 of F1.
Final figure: 9.22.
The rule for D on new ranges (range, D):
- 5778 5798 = 9.86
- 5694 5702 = 9.24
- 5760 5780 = 9.55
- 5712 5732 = 9.38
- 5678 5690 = 9.18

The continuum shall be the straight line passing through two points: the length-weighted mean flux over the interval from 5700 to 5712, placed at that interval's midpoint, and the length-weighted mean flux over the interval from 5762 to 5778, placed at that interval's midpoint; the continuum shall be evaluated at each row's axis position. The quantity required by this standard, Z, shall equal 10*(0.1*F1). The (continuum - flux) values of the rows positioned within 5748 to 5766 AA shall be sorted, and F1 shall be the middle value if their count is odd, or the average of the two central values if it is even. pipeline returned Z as -0.9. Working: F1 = -0.88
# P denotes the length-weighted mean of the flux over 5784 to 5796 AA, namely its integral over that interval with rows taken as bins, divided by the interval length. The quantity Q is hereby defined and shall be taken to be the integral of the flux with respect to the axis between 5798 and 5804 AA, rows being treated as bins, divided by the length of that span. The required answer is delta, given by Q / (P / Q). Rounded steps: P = 9.8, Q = 9.8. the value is 9.8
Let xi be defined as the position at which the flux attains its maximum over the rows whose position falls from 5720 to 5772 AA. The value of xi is 5755.0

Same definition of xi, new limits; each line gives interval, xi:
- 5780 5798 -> 5788.0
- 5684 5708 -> 5701.0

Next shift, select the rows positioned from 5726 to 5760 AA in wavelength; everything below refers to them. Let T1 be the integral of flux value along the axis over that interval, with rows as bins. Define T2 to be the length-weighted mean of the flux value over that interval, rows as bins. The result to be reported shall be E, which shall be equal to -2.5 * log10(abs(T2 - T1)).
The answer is -6.2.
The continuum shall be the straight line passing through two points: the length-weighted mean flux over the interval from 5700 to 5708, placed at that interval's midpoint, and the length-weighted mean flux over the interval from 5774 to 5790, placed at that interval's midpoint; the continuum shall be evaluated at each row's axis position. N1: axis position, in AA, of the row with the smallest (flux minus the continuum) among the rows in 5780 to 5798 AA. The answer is 5782.0 AA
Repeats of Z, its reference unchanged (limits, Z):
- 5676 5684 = 0.3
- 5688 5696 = 0.2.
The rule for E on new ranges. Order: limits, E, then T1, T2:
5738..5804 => -7.0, 625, 9.5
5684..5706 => -5.6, 185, 8.4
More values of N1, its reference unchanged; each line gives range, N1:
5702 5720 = 5707.0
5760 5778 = 5767.0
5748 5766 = 5764.0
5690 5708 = 5707.0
